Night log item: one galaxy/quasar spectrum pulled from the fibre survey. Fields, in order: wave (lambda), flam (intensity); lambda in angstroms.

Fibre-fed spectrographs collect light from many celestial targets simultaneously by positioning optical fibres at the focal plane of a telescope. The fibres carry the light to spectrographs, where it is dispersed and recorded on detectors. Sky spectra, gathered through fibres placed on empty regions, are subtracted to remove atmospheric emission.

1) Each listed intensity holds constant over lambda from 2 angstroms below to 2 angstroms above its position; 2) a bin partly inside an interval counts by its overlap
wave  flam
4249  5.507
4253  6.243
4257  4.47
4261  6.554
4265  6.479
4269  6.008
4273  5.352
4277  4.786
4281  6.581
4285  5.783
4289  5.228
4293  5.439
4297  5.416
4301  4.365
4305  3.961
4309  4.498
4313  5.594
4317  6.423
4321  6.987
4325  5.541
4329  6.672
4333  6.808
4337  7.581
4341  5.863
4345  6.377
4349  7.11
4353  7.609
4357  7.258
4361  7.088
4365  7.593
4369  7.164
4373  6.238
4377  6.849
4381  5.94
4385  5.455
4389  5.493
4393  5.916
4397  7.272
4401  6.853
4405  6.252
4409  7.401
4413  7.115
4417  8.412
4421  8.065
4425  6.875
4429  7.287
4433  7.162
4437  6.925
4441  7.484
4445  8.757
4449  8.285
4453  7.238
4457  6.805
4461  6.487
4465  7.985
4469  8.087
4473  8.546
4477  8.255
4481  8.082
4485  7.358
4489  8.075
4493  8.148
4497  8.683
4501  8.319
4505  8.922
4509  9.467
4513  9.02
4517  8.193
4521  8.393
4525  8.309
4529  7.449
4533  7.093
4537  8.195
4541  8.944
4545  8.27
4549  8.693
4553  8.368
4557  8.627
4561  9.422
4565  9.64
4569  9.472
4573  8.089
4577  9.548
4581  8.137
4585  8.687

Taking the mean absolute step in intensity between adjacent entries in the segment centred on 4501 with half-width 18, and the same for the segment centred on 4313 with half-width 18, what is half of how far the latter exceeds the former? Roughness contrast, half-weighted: 0.18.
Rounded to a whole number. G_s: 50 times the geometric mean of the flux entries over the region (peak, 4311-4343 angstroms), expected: 320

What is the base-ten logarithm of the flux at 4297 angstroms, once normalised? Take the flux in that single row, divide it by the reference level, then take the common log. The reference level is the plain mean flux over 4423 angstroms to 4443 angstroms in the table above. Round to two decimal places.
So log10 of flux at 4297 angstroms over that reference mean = -0.12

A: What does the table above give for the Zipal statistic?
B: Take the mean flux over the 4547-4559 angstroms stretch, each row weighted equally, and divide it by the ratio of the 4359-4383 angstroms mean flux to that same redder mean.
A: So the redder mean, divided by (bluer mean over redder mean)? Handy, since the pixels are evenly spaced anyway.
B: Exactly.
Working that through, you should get 10.8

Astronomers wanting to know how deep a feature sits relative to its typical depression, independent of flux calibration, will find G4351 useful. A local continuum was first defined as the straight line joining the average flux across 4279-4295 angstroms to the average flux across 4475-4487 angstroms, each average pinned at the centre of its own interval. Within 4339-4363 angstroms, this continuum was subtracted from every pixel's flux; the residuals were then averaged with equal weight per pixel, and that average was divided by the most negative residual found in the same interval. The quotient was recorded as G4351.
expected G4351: -0.9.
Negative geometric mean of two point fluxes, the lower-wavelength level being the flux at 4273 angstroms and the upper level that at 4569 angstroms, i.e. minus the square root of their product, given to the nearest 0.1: -7.1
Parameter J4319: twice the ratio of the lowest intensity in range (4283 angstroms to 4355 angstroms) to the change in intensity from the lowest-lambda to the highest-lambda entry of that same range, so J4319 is 4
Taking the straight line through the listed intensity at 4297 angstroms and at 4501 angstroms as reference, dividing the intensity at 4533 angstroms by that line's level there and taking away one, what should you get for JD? -0.19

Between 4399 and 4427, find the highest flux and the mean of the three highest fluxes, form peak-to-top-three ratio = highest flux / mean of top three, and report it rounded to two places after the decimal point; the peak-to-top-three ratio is 1.06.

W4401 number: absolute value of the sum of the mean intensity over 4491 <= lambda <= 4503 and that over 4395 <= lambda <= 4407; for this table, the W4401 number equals 15.2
